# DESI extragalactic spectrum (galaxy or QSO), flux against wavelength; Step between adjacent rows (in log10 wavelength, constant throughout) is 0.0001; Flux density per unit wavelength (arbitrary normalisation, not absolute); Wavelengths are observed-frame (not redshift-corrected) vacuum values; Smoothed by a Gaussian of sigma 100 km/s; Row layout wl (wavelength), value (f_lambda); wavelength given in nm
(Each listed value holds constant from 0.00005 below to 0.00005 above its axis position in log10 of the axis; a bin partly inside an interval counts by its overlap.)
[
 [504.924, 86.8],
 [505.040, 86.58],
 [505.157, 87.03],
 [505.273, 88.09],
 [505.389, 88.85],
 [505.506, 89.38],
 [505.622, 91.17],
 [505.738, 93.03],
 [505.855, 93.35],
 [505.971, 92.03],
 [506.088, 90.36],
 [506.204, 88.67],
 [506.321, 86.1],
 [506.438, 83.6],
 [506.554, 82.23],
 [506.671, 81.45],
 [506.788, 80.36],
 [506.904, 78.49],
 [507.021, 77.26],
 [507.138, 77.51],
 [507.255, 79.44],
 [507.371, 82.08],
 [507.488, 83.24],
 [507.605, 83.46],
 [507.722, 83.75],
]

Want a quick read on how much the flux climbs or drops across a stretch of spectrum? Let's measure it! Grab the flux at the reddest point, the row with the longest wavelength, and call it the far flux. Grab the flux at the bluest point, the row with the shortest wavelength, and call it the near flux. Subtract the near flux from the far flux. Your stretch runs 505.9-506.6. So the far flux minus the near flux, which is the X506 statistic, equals -9.8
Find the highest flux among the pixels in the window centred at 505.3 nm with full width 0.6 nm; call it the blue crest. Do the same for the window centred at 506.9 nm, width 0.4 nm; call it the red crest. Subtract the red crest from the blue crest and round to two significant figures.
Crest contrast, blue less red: 9.0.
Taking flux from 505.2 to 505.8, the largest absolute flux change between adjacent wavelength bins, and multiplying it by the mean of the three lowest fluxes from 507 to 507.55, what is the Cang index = 145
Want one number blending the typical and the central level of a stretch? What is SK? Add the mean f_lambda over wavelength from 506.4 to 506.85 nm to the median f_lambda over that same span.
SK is 164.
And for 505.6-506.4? 182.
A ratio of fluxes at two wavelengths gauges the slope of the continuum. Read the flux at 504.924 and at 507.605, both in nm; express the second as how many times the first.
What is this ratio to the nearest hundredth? 0.96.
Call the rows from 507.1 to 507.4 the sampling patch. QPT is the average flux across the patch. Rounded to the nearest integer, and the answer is 80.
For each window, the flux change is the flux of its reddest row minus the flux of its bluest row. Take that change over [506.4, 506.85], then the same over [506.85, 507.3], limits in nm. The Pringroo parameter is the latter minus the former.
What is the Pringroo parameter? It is 4.2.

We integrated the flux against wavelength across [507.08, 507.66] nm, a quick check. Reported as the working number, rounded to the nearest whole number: 47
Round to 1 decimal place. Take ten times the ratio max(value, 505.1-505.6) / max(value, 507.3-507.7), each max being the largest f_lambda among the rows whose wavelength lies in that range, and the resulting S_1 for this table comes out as 10.7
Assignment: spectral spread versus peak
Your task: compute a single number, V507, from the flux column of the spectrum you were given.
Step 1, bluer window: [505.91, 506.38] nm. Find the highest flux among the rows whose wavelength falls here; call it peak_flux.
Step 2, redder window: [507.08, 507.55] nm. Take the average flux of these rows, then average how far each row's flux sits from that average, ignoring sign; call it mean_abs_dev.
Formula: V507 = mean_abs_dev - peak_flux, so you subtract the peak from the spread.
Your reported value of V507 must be -89.9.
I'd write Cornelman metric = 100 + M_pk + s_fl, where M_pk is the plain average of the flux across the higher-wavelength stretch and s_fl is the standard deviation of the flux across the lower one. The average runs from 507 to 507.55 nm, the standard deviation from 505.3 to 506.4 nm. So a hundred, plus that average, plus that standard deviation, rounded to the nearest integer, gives 182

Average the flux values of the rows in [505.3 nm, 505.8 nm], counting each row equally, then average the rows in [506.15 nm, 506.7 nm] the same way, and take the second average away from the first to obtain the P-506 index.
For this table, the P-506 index 6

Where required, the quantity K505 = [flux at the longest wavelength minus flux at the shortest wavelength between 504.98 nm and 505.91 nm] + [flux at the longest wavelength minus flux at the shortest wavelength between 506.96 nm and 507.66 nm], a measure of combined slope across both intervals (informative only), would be 13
